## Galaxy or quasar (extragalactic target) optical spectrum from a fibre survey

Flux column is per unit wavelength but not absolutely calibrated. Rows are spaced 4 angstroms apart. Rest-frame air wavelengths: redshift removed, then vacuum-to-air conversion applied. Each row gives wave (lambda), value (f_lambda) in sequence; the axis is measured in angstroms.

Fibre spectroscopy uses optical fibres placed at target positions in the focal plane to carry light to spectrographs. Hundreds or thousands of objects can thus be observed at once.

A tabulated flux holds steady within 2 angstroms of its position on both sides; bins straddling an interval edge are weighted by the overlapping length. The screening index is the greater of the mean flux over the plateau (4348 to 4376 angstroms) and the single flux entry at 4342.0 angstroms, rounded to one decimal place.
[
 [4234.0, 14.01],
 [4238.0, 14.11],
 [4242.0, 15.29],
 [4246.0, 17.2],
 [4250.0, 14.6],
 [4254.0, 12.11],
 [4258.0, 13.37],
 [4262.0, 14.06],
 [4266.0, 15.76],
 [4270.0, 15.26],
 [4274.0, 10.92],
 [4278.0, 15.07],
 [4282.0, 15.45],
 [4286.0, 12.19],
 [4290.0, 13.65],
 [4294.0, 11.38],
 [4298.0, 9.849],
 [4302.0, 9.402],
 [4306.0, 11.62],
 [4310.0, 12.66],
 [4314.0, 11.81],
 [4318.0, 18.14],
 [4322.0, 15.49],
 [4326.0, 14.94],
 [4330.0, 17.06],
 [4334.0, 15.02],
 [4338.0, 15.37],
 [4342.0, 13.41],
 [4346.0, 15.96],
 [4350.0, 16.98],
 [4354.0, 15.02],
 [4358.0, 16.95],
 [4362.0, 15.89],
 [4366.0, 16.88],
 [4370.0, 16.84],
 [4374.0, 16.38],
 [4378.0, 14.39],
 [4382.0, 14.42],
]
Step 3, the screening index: 16.4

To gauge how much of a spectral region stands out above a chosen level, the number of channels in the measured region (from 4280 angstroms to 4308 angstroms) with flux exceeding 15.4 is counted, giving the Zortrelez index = 1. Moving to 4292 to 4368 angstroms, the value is 8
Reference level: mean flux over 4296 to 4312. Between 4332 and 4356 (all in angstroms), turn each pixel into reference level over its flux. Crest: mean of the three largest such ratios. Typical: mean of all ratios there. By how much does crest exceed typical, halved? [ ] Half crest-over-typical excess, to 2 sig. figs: 0.019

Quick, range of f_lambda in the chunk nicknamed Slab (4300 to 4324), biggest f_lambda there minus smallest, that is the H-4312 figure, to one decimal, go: 8.7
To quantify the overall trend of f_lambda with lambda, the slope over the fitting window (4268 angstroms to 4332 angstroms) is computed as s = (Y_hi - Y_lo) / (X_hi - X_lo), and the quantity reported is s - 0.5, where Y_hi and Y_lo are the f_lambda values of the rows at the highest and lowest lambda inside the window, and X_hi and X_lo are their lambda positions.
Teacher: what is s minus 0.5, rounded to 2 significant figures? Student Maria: -0.47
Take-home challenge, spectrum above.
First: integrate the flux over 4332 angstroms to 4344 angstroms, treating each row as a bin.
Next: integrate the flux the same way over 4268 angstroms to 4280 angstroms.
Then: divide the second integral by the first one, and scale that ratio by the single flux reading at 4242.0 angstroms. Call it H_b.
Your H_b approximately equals 14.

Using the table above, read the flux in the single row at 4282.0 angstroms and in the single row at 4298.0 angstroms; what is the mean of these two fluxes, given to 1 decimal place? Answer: 12.6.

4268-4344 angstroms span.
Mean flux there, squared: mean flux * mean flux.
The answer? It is 185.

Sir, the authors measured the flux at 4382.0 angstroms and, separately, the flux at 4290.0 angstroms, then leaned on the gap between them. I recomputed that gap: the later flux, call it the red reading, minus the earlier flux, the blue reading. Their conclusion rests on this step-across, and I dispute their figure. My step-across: 1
